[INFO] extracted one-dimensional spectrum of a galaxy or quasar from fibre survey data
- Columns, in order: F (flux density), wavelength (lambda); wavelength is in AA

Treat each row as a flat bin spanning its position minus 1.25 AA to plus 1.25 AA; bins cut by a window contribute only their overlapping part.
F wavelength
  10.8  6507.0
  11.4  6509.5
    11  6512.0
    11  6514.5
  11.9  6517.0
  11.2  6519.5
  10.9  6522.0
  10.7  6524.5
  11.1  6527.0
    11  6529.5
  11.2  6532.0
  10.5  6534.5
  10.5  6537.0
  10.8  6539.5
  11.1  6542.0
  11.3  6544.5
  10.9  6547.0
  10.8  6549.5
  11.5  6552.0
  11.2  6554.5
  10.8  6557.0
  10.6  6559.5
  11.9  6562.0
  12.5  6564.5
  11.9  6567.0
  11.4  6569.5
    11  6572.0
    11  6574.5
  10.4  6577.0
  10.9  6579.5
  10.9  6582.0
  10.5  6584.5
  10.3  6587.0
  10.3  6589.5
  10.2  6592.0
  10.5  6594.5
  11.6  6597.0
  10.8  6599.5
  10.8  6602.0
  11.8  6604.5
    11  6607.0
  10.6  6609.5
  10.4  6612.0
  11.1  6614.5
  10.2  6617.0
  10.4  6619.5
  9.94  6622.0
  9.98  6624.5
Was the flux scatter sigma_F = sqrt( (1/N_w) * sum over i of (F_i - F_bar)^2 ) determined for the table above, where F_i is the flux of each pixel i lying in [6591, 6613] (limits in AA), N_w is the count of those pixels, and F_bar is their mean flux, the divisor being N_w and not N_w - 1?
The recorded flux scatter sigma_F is 0.51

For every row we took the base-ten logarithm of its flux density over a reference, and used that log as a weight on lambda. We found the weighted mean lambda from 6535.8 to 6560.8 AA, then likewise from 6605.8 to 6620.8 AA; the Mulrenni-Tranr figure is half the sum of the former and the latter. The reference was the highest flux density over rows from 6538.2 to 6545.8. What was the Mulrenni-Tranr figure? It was 6581.0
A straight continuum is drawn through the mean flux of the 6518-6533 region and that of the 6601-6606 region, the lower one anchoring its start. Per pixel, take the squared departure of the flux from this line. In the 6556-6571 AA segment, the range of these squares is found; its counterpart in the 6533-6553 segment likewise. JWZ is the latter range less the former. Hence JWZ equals -1.4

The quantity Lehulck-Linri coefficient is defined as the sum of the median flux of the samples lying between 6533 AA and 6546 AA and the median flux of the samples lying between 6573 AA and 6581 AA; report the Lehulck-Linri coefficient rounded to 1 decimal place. 21.7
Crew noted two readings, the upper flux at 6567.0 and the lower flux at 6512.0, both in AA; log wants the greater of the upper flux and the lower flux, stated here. 11.9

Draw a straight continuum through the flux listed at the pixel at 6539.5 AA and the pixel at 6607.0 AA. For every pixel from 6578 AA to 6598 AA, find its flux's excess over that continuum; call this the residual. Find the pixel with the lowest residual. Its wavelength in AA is 6592.0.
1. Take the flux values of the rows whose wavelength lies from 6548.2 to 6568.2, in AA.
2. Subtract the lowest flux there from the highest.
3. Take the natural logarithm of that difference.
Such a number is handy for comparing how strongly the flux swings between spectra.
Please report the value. 0.64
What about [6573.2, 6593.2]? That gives -0.22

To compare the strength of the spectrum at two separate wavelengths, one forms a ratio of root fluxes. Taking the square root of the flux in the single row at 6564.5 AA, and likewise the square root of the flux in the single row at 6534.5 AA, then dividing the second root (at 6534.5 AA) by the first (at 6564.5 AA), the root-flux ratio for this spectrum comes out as 0.92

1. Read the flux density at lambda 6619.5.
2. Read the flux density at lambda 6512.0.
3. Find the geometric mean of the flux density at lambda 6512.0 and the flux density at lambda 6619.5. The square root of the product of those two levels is 10.70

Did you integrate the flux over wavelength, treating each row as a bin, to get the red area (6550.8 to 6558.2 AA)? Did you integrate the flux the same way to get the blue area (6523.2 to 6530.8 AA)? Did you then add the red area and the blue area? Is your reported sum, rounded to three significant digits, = 166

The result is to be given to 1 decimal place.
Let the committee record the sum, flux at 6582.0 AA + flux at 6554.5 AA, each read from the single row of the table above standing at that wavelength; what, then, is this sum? 22.1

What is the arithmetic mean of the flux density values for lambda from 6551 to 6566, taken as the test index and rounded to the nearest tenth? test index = 11.4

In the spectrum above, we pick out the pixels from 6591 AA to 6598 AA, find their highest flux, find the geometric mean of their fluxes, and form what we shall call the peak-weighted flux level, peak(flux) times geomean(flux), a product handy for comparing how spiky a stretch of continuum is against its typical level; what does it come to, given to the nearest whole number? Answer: 125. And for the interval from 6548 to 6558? 127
